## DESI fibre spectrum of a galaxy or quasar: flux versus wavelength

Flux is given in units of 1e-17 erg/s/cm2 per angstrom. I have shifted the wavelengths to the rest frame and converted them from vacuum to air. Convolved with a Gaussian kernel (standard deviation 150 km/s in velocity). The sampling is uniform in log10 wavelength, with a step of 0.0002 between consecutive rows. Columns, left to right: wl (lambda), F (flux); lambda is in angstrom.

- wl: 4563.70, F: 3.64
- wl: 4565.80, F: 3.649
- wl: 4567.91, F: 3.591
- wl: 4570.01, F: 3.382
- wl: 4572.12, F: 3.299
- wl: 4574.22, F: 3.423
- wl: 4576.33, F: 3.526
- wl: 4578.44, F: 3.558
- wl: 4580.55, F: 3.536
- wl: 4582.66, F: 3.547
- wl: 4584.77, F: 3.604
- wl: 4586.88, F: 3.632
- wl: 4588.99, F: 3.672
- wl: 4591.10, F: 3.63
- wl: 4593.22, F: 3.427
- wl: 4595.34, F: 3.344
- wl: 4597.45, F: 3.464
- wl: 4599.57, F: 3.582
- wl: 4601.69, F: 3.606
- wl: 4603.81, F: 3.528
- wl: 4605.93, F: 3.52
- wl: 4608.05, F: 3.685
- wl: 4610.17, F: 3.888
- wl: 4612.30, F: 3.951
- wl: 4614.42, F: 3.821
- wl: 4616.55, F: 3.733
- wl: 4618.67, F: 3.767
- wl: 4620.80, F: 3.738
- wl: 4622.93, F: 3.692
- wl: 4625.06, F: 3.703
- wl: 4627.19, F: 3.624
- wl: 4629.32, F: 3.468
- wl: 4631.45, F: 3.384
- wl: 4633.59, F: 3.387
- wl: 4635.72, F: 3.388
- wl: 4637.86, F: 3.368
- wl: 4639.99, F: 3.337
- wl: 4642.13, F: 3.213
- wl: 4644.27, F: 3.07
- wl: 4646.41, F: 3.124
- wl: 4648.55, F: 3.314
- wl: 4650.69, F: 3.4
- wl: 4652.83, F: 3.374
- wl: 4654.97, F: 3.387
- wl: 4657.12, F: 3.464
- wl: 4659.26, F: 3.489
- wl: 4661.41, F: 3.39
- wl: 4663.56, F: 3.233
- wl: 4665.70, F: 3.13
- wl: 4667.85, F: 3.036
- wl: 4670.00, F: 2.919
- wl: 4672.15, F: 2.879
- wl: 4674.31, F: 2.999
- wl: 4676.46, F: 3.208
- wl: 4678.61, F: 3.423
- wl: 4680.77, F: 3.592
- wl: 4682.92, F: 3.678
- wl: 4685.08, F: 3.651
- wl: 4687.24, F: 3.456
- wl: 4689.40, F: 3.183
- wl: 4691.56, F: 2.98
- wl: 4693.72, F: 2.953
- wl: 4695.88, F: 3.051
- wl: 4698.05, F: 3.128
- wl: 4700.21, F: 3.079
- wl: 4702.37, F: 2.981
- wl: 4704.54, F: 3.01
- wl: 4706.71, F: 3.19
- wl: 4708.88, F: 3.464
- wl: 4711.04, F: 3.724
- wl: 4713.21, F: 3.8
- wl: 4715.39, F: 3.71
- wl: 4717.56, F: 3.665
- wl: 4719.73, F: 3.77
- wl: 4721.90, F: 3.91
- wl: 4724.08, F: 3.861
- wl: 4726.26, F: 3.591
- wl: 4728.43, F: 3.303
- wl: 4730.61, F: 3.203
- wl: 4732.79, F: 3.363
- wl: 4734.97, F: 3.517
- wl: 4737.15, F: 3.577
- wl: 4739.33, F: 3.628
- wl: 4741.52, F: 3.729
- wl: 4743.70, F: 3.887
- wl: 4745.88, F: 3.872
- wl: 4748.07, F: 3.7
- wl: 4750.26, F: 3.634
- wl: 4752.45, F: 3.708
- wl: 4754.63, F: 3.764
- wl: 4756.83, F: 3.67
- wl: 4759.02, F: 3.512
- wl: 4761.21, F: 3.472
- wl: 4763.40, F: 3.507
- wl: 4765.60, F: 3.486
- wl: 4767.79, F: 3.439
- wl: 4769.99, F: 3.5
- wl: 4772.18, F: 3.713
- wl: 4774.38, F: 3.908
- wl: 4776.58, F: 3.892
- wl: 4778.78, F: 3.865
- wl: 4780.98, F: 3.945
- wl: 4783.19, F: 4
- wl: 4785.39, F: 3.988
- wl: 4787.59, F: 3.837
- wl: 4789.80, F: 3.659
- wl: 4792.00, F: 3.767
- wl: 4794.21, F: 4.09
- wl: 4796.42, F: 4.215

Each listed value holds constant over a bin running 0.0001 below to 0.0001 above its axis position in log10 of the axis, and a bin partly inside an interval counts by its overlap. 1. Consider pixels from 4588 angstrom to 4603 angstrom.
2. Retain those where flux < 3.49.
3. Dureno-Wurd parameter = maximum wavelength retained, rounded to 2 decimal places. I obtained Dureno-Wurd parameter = 4597.45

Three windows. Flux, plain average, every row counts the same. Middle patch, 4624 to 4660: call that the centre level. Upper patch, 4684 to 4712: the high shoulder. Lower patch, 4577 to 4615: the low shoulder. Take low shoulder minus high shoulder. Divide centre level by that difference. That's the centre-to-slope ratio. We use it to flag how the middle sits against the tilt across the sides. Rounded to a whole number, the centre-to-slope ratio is 9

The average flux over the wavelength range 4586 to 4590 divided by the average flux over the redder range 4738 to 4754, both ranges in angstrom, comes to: 0.98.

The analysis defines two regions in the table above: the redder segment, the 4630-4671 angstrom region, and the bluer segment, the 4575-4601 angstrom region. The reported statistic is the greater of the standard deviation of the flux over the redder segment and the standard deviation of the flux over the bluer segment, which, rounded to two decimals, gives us 0.16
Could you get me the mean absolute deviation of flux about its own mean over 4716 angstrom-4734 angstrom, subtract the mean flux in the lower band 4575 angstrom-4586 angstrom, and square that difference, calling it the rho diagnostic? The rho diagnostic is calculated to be 11.1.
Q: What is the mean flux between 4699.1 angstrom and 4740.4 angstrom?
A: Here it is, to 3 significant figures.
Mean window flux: 3.49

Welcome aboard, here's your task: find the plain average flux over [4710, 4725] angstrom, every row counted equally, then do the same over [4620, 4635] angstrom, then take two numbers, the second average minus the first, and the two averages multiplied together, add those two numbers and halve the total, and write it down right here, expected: 6.6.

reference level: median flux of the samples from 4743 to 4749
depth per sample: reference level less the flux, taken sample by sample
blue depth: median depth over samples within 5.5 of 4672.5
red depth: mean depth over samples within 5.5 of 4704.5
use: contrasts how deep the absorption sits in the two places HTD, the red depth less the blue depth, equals -0.15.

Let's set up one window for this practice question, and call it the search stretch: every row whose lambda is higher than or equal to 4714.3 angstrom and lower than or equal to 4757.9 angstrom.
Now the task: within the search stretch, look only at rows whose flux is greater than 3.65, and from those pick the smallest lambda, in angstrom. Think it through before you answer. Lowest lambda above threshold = 4715.39 angstrom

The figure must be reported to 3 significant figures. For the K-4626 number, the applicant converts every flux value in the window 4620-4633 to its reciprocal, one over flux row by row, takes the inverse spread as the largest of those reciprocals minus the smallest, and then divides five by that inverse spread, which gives 179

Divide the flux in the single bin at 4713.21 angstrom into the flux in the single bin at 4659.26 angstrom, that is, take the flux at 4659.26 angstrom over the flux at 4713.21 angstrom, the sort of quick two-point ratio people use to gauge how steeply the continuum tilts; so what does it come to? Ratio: 0.918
